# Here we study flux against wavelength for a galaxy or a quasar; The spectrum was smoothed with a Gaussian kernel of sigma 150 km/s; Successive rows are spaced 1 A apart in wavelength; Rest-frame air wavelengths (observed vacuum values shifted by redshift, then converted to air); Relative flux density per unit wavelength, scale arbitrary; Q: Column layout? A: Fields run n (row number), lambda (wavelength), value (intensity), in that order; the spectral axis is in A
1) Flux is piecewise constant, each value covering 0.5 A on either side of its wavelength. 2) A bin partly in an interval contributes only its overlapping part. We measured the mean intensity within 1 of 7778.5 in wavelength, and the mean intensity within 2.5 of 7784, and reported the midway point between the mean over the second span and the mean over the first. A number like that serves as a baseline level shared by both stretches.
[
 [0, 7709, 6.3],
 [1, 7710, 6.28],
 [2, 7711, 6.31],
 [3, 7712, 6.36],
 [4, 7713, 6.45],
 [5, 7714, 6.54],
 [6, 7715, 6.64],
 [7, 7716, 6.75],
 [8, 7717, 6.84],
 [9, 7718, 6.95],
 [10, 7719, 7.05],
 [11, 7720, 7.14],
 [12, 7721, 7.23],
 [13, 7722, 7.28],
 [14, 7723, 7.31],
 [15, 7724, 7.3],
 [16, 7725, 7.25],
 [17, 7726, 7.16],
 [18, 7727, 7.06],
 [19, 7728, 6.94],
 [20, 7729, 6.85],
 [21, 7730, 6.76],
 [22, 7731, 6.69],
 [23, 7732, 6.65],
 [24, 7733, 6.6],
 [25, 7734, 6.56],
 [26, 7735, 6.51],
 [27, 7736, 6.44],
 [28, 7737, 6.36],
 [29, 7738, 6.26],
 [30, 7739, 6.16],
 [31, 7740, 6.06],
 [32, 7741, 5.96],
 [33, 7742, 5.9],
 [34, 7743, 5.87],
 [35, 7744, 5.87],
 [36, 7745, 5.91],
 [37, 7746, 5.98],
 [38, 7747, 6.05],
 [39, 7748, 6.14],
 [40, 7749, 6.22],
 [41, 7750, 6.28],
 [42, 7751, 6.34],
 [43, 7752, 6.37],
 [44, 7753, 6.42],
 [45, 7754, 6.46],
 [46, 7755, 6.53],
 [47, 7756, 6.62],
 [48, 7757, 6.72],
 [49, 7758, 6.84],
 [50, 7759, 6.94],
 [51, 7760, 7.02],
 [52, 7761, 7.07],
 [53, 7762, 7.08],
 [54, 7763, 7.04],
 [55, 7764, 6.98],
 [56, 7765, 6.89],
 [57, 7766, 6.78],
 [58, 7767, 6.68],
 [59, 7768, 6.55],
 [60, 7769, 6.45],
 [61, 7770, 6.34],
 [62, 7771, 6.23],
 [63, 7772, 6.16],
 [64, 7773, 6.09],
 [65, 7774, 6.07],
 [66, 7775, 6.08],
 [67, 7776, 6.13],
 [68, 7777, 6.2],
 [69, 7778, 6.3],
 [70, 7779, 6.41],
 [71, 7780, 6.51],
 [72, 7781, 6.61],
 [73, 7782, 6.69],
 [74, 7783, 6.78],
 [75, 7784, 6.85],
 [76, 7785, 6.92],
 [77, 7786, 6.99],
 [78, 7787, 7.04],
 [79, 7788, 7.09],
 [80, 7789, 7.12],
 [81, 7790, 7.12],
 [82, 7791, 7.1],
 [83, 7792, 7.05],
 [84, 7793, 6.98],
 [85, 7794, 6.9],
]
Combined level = 6.60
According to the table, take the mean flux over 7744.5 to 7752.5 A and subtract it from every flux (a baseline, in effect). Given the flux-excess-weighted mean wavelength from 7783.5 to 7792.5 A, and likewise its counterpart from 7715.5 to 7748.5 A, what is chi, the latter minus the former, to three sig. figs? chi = -65.6 A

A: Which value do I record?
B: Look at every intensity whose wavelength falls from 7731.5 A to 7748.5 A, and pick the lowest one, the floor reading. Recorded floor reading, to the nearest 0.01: 5.87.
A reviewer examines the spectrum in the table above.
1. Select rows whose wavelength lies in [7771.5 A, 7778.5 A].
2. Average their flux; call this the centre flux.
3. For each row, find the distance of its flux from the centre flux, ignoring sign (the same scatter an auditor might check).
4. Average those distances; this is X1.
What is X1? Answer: 0.06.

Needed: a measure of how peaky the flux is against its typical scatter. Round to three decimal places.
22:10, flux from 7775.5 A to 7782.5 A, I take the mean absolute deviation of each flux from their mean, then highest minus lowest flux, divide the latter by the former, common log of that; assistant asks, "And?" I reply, 0.520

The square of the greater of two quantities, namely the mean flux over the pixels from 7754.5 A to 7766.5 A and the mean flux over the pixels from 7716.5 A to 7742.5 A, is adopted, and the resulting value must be 47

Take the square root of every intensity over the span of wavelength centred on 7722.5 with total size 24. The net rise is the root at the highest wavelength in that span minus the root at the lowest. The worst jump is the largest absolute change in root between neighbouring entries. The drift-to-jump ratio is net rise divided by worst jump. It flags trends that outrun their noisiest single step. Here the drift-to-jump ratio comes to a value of 2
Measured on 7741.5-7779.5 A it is 4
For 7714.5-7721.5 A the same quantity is 5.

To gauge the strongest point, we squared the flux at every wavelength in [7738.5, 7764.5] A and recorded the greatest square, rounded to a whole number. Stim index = 50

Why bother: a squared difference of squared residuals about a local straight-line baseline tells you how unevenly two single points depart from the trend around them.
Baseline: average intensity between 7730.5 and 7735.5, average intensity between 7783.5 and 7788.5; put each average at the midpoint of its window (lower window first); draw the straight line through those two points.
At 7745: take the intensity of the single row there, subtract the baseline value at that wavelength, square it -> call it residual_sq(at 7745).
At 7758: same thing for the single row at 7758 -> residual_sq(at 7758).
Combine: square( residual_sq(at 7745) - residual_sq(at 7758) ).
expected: 0.360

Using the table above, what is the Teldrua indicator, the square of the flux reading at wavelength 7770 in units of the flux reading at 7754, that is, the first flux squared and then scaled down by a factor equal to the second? 6.2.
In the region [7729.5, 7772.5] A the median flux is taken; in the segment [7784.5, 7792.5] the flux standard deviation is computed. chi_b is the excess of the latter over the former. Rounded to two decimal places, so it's -6.38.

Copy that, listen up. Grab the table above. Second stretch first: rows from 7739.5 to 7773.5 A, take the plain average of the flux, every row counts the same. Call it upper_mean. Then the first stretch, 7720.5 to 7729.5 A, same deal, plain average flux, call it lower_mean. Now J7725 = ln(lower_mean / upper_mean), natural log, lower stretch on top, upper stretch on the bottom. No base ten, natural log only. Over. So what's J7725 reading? 0.11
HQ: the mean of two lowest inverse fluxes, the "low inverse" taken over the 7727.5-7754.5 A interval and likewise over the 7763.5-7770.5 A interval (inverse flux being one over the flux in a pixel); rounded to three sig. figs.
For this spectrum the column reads 0.144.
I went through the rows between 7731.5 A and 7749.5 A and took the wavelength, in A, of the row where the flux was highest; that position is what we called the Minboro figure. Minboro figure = 7732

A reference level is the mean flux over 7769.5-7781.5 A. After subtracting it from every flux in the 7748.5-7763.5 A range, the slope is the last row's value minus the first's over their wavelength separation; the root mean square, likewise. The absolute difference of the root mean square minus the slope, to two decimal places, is 0.44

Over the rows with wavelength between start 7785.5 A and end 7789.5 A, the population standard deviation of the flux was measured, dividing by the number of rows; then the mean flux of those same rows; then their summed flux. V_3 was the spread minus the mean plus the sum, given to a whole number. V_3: 21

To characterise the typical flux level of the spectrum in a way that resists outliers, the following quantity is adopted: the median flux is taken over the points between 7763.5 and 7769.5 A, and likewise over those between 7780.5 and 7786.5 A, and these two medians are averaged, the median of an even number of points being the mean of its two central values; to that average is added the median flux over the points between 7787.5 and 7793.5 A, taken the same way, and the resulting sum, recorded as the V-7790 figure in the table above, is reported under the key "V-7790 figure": 13.9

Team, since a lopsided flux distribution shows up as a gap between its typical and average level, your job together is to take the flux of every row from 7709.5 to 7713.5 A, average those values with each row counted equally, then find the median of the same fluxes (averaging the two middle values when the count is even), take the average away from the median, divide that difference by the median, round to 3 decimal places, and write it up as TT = -0.002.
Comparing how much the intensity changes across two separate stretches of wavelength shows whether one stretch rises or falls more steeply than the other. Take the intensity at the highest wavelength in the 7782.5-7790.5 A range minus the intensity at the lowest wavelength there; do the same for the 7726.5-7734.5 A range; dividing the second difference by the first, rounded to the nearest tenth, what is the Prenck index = -1.5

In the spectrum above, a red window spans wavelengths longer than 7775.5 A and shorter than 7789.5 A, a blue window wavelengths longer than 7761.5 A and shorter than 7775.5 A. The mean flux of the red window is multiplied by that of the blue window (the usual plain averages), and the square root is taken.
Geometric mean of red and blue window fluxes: 6.61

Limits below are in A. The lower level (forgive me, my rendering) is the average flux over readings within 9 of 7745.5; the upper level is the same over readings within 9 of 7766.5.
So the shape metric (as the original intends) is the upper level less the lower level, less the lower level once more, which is -5.7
